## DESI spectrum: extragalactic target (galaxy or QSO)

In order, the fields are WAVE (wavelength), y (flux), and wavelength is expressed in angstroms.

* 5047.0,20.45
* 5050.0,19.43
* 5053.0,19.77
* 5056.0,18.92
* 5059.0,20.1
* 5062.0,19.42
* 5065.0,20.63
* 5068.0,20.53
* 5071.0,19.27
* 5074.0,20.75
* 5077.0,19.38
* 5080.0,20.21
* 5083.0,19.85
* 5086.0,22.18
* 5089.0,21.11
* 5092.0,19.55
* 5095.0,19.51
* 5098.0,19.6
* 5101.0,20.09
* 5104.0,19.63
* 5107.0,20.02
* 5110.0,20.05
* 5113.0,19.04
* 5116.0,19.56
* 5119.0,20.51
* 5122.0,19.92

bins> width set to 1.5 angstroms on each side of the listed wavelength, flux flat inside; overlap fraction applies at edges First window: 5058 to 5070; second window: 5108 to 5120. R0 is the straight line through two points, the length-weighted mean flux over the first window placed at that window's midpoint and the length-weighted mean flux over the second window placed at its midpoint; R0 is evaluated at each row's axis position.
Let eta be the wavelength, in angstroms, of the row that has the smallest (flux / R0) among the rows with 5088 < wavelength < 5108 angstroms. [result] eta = 5095.0 angstroms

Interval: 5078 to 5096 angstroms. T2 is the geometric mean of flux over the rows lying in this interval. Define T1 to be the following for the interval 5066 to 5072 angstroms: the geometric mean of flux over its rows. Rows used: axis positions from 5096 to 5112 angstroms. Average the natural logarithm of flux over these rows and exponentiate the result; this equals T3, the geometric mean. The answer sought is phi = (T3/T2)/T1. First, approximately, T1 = 19.9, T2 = 20.4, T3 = 19.9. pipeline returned 0.0490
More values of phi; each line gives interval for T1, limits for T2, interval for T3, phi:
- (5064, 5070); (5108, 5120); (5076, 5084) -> 0.0487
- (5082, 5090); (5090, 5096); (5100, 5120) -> 0.0483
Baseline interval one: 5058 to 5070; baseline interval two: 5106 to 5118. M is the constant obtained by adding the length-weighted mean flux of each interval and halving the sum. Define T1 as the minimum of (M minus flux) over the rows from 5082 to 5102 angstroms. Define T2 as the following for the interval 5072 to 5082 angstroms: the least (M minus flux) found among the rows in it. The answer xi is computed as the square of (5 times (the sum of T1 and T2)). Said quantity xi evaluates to 241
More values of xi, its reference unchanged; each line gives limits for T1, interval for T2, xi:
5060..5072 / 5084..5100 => 223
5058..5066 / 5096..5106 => 20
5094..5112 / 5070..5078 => 26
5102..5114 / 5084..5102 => 145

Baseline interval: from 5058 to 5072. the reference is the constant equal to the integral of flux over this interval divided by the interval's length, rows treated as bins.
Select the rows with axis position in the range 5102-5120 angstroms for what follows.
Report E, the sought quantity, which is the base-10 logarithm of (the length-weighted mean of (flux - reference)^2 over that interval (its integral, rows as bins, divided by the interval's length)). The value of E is -0.60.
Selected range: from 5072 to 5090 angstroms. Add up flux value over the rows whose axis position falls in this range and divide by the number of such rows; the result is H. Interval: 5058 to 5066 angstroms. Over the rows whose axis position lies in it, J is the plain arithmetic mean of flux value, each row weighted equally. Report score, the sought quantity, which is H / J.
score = 1.026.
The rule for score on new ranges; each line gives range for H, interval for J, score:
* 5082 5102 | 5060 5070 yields 1.004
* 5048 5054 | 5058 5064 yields 0.992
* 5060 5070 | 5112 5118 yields 1.046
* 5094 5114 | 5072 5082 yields 0.980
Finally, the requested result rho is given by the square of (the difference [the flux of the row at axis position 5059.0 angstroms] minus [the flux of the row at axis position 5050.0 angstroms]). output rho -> 0.4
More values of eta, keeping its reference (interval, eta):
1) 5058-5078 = 5071.0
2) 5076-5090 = 5077.0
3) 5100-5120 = 5113.0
